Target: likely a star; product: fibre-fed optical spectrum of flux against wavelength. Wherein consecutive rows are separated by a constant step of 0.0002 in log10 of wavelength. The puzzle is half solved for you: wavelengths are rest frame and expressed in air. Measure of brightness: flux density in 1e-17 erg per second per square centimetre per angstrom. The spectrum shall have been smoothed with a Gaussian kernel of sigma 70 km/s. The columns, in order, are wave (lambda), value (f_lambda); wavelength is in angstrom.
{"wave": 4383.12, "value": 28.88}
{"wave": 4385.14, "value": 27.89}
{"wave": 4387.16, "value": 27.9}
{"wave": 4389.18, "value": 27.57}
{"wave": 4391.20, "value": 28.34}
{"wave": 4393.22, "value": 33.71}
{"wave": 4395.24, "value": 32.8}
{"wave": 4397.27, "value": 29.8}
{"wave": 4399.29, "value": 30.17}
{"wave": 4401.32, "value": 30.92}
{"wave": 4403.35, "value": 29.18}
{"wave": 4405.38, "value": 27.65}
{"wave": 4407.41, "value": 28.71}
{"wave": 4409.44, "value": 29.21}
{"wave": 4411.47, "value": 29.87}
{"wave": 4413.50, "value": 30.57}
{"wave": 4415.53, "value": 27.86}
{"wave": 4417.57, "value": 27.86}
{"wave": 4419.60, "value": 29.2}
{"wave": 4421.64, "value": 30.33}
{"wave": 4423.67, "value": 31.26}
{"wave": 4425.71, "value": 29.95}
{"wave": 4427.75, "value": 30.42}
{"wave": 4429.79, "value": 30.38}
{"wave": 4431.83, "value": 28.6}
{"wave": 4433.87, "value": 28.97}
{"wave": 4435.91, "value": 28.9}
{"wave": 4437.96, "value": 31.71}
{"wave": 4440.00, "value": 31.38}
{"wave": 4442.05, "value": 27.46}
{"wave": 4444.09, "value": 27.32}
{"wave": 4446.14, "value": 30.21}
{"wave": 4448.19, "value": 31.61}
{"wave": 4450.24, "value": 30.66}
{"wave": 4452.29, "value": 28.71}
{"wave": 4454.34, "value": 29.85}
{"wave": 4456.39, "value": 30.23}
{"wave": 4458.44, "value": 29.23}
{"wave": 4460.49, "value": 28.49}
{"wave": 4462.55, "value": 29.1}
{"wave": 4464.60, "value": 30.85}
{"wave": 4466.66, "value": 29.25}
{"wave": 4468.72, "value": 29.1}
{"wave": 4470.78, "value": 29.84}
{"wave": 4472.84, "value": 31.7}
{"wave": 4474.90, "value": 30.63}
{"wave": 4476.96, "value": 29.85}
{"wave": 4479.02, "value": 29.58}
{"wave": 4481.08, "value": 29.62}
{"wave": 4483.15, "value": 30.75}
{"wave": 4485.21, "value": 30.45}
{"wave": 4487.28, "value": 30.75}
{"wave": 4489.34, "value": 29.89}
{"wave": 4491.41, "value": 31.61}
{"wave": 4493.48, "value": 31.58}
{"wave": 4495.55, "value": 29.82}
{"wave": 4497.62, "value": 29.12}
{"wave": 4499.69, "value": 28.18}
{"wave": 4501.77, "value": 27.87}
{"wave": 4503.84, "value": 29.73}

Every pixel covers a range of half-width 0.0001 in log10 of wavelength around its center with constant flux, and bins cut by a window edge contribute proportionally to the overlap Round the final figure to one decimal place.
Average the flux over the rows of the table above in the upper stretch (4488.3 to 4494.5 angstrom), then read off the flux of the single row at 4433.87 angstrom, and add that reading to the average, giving 60.0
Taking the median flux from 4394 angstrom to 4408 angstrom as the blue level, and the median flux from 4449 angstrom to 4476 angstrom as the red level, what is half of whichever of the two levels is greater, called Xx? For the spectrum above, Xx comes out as 14.9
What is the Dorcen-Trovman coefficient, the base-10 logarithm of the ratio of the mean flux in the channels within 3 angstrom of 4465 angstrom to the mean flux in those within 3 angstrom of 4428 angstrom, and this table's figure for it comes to -0.01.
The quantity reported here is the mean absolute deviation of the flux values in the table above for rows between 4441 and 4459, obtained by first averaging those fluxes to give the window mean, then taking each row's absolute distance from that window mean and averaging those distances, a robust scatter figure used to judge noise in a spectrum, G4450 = 1.15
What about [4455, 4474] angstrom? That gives 0.80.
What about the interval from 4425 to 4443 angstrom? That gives 1.13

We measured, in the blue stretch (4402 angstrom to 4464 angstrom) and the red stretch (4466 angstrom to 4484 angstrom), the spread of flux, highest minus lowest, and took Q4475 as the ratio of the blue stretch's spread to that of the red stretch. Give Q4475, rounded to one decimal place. 1.7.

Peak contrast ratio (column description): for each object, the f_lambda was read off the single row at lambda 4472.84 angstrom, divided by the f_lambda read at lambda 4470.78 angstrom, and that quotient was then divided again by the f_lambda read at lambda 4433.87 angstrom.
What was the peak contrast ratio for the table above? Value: 0.0367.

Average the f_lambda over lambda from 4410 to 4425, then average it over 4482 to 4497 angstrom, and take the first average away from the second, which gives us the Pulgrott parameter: 1.1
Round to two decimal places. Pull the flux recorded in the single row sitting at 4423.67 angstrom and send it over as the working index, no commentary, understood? 31.26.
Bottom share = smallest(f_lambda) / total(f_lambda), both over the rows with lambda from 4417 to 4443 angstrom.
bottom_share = 0.07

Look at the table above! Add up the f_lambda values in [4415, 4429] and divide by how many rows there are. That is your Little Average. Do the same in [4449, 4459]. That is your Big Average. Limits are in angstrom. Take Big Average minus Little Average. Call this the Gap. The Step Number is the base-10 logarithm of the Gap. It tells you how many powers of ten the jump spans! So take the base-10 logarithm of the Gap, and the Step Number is -0.7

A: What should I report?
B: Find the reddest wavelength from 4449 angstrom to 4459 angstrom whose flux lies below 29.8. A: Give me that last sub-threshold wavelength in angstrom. 4458.44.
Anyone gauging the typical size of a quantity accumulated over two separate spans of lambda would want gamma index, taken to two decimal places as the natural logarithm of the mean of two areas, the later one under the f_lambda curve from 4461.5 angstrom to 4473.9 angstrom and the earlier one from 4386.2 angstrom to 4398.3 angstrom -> 5.91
